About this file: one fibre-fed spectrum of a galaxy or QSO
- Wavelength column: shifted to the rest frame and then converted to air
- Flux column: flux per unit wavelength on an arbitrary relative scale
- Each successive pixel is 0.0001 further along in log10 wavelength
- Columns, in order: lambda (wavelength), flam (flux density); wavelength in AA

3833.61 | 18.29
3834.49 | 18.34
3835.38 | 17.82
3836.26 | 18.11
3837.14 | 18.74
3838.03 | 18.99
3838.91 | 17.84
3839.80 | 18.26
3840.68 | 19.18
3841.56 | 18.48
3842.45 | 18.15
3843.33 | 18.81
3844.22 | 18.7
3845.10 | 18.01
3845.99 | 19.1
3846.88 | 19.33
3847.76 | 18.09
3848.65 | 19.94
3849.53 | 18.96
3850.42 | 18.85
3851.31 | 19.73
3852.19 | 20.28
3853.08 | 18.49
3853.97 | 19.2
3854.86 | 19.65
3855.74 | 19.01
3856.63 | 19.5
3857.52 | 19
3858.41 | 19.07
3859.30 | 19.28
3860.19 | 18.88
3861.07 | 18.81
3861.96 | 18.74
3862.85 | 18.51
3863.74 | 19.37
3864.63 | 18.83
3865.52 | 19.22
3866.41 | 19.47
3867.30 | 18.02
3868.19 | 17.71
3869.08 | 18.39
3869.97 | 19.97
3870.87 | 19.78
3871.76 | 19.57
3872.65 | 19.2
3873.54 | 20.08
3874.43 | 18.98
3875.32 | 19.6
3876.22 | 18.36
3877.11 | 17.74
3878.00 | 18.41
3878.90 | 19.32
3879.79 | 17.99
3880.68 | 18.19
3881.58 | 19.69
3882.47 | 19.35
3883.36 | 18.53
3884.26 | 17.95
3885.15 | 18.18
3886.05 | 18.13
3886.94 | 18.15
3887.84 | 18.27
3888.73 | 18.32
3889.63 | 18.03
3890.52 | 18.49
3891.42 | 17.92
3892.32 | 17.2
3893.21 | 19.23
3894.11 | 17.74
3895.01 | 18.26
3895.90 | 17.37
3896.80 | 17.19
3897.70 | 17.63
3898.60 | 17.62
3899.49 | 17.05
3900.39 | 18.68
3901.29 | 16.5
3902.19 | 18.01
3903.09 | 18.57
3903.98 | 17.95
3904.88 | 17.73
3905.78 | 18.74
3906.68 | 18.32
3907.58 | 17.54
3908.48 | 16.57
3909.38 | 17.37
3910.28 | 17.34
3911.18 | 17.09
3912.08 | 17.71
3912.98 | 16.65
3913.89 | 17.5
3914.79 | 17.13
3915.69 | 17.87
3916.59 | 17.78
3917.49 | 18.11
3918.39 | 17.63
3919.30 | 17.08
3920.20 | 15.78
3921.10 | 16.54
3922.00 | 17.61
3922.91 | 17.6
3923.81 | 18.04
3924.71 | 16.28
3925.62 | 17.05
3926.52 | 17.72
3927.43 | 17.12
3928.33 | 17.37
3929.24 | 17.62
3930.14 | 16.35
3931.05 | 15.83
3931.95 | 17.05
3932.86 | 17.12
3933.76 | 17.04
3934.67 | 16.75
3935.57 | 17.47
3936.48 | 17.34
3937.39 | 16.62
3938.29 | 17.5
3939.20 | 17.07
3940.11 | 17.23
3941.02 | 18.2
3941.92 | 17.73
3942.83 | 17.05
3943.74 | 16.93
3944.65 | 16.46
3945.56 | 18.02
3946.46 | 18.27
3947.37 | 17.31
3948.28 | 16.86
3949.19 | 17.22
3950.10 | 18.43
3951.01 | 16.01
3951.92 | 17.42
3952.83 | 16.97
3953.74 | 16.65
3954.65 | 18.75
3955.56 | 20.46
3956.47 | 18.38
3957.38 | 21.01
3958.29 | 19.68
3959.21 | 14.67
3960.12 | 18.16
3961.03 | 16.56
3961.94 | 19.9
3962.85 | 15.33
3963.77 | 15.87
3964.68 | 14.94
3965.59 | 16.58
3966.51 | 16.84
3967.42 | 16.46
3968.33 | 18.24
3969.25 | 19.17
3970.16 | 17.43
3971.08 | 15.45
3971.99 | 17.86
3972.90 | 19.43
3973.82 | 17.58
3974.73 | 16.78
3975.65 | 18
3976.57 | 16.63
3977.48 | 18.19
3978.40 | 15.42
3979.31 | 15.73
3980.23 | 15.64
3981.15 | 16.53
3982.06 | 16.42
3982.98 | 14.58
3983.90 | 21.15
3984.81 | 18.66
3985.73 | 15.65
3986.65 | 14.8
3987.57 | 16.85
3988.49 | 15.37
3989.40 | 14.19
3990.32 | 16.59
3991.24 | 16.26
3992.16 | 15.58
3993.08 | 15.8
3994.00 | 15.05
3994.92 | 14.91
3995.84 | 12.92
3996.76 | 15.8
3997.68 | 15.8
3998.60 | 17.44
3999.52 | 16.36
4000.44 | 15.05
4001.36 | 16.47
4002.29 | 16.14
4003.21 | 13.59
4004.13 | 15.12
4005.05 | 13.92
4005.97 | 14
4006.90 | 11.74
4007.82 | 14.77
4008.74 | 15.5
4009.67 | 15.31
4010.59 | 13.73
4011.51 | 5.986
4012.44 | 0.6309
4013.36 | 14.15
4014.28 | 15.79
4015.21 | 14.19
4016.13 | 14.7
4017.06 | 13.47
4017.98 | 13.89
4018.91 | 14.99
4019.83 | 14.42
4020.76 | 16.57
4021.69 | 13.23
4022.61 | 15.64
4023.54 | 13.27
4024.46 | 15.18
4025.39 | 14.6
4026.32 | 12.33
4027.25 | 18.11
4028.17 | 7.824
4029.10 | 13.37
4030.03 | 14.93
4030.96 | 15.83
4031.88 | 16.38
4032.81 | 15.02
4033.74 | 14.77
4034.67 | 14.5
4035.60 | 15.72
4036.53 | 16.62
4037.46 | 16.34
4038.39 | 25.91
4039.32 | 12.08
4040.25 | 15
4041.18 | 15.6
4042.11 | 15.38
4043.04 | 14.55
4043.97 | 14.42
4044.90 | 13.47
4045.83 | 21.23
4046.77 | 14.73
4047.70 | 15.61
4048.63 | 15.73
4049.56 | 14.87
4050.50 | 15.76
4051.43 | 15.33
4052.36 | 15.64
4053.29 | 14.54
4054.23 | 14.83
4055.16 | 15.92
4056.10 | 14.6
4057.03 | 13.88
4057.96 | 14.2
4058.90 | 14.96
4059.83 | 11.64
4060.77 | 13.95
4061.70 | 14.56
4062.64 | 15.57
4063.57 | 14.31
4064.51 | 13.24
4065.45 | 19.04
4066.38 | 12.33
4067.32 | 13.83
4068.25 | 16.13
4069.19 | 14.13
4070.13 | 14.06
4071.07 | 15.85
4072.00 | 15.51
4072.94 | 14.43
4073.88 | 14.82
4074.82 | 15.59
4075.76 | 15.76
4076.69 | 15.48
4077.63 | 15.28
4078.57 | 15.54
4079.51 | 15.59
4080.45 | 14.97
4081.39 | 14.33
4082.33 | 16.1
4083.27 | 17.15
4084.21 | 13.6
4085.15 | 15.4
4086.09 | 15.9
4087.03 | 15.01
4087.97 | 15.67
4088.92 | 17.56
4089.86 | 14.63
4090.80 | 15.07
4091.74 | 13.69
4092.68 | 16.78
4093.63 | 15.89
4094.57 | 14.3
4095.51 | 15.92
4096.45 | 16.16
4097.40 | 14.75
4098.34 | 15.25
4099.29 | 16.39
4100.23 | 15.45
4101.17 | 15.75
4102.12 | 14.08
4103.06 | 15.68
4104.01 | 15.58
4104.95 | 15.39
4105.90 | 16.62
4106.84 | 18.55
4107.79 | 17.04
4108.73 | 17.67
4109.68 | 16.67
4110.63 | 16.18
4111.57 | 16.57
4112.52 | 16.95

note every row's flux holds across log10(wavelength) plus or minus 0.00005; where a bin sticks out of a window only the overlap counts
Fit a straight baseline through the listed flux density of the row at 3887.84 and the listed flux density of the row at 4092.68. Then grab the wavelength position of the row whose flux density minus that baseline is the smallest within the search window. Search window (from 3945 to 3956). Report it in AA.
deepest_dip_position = 3951.01 AA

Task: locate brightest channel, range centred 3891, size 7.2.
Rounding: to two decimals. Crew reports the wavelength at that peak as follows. 3893.21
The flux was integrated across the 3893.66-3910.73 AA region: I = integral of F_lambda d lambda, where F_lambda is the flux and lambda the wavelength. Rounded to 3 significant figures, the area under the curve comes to 302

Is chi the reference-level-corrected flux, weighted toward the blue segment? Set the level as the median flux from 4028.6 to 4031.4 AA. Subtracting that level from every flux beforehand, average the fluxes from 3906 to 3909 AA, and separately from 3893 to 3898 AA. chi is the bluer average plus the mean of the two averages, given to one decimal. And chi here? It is 5.7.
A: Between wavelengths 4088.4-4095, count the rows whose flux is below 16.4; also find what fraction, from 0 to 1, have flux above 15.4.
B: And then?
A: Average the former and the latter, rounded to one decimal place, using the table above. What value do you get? 2.7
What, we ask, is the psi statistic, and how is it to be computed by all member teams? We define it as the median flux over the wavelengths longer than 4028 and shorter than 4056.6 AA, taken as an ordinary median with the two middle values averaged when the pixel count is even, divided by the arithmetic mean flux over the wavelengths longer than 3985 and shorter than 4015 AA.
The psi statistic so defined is 1.04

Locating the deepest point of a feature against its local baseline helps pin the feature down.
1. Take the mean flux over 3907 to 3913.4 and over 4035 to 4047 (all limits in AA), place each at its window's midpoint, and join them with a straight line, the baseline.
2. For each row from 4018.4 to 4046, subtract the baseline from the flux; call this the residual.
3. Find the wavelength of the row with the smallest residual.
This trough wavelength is 4028.17 AA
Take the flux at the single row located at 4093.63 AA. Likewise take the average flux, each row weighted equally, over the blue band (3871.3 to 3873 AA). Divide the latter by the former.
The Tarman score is 1.22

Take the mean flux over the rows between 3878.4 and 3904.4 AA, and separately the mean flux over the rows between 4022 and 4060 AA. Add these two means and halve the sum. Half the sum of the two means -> 16.6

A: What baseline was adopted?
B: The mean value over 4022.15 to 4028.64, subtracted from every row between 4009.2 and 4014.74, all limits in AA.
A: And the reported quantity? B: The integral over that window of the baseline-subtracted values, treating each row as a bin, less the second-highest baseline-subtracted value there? -17.6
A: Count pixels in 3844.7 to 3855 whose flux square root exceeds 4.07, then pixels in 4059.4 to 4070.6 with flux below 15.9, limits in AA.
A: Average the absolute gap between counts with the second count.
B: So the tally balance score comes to 6.0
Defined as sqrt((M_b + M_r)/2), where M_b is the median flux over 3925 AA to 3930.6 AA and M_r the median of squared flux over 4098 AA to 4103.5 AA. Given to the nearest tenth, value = 11.4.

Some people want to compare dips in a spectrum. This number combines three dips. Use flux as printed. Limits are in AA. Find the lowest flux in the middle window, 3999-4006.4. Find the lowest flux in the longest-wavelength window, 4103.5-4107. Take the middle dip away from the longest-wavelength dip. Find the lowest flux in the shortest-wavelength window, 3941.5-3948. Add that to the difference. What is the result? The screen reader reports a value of 18.3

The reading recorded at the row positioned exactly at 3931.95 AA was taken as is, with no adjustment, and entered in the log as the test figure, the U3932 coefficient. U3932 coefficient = 17.05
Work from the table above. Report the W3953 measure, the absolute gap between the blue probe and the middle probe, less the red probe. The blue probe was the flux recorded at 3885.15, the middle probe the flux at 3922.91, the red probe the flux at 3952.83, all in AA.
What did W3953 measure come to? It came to -16.4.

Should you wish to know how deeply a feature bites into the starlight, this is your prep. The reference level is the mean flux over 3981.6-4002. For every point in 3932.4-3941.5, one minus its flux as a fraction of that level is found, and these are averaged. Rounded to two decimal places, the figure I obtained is -0.08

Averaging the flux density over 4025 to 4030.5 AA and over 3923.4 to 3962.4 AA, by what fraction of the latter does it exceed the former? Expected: 0.23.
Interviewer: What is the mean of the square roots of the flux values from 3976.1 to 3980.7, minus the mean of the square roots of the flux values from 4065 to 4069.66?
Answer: 0.16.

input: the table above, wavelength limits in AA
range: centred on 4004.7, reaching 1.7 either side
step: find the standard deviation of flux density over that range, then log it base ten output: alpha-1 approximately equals -0.2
